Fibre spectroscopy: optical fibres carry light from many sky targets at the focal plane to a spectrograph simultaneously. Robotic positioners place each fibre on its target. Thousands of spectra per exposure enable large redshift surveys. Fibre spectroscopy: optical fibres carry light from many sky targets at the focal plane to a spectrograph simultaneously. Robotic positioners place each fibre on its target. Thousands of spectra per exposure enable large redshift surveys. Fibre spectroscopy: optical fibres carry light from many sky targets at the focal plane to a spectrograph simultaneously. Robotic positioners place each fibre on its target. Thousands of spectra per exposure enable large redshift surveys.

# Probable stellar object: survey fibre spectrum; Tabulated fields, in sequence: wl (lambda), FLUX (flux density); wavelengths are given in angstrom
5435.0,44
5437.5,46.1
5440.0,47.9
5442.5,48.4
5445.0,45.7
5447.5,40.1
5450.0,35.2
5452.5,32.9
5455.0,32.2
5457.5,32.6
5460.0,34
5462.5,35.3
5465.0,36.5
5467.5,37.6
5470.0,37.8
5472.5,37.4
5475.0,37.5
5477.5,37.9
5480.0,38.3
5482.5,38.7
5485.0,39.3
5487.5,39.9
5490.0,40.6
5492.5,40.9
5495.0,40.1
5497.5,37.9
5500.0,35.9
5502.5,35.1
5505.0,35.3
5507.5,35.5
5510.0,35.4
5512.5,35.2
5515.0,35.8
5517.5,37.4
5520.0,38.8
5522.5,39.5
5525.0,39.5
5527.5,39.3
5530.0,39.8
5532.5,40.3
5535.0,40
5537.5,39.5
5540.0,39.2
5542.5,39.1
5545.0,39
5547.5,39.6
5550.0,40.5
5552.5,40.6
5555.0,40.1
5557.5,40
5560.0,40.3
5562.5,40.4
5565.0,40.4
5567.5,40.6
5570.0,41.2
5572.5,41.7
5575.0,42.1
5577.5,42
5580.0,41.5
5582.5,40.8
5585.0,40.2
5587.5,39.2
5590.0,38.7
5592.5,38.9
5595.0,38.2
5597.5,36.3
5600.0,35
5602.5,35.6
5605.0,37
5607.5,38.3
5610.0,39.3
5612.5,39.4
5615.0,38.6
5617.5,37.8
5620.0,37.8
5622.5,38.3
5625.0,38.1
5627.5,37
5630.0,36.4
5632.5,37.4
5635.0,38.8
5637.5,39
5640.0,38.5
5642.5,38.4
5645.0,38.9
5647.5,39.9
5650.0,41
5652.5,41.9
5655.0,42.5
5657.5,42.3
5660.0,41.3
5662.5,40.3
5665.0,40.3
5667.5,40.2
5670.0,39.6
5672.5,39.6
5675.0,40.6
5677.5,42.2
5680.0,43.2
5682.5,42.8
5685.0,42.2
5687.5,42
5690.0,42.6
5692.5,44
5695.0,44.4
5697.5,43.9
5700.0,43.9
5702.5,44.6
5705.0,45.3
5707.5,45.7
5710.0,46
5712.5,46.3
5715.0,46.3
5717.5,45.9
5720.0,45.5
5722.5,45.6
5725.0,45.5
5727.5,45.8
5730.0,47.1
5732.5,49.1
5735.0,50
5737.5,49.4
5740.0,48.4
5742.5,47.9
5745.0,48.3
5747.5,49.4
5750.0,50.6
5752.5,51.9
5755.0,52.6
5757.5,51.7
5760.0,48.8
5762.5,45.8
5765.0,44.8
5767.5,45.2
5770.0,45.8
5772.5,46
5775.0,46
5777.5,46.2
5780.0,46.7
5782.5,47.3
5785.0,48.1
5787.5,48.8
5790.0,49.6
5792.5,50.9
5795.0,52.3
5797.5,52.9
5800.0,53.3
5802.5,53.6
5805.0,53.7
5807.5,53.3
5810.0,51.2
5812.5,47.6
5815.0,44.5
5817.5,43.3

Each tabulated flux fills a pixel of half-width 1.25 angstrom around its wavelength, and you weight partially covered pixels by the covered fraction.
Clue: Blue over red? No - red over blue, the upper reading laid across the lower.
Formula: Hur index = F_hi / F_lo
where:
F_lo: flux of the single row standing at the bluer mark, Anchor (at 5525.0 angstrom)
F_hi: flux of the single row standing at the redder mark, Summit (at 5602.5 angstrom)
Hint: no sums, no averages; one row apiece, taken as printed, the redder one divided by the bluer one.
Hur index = 0.90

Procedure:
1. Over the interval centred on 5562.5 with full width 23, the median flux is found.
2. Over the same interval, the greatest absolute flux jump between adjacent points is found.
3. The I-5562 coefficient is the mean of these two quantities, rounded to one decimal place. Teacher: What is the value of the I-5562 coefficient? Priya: 20.5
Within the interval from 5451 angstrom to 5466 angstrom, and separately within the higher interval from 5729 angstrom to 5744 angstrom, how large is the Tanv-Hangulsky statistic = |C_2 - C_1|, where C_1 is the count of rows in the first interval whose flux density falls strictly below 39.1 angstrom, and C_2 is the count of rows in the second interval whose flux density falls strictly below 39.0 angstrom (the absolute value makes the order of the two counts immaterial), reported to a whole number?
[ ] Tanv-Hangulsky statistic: 6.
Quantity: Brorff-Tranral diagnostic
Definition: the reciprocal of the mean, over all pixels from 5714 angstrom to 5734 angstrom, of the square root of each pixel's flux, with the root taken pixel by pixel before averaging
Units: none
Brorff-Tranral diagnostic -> 0.147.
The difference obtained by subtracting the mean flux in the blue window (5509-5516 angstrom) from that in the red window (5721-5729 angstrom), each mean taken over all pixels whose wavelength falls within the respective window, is 10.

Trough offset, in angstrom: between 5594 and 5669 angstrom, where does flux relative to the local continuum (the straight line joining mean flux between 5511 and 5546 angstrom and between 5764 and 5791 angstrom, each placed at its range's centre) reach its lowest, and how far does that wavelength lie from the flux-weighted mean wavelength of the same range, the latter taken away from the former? -32.0 angstrom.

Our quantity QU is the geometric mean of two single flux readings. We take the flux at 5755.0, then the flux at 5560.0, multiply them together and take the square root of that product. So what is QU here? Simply 46.0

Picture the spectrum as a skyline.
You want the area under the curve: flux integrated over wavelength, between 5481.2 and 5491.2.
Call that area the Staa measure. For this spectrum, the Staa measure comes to 396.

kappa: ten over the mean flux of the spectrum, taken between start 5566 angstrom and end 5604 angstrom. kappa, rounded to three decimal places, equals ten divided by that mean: 0.253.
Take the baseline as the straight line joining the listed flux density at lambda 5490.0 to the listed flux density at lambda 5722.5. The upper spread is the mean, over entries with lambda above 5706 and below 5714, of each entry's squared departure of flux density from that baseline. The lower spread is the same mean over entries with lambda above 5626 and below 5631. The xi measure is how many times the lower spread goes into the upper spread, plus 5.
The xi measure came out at 5.0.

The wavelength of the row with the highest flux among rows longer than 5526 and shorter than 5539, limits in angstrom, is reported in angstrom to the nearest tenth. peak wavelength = 5532.5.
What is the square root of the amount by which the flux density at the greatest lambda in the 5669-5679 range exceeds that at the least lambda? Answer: 1.6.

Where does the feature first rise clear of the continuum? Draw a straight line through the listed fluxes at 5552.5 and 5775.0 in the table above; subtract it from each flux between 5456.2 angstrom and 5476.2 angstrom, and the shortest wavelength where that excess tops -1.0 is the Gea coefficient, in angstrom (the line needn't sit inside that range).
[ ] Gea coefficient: 5467.5 angstrom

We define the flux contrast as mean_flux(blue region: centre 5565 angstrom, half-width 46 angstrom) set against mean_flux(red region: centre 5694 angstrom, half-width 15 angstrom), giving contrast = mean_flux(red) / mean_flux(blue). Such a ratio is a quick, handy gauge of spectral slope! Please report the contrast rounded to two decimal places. 1.11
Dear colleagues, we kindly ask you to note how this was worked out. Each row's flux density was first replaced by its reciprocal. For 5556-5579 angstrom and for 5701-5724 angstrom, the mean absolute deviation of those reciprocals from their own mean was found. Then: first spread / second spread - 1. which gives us 1.20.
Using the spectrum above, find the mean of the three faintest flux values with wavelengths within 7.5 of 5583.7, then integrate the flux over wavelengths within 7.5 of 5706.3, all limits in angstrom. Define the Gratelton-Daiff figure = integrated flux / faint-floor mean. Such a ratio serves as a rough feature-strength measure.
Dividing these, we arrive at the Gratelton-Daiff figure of 17.3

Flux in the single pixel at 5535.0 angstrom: 40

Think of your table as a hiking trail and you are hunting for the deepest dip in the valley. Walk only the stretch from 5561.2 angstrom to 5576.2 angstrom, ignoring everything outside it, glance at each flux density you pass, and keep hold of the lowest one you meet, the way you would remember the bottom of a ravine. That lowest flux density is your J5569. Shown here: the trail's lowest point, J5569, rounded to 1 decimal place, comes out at 40.4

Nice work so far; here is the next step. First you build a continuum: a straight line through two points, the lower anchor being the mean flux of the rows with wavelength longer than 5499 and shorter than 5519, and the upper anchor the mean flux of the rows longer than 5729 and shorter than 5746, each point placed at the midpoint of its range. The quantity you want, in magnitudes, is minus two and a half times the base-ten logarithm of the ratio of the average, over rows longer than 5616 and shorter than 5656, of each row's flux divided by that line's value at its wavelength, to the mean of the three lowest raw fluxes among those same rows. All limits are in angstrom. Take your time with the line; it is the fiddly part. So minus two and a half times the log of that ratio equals 4.03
